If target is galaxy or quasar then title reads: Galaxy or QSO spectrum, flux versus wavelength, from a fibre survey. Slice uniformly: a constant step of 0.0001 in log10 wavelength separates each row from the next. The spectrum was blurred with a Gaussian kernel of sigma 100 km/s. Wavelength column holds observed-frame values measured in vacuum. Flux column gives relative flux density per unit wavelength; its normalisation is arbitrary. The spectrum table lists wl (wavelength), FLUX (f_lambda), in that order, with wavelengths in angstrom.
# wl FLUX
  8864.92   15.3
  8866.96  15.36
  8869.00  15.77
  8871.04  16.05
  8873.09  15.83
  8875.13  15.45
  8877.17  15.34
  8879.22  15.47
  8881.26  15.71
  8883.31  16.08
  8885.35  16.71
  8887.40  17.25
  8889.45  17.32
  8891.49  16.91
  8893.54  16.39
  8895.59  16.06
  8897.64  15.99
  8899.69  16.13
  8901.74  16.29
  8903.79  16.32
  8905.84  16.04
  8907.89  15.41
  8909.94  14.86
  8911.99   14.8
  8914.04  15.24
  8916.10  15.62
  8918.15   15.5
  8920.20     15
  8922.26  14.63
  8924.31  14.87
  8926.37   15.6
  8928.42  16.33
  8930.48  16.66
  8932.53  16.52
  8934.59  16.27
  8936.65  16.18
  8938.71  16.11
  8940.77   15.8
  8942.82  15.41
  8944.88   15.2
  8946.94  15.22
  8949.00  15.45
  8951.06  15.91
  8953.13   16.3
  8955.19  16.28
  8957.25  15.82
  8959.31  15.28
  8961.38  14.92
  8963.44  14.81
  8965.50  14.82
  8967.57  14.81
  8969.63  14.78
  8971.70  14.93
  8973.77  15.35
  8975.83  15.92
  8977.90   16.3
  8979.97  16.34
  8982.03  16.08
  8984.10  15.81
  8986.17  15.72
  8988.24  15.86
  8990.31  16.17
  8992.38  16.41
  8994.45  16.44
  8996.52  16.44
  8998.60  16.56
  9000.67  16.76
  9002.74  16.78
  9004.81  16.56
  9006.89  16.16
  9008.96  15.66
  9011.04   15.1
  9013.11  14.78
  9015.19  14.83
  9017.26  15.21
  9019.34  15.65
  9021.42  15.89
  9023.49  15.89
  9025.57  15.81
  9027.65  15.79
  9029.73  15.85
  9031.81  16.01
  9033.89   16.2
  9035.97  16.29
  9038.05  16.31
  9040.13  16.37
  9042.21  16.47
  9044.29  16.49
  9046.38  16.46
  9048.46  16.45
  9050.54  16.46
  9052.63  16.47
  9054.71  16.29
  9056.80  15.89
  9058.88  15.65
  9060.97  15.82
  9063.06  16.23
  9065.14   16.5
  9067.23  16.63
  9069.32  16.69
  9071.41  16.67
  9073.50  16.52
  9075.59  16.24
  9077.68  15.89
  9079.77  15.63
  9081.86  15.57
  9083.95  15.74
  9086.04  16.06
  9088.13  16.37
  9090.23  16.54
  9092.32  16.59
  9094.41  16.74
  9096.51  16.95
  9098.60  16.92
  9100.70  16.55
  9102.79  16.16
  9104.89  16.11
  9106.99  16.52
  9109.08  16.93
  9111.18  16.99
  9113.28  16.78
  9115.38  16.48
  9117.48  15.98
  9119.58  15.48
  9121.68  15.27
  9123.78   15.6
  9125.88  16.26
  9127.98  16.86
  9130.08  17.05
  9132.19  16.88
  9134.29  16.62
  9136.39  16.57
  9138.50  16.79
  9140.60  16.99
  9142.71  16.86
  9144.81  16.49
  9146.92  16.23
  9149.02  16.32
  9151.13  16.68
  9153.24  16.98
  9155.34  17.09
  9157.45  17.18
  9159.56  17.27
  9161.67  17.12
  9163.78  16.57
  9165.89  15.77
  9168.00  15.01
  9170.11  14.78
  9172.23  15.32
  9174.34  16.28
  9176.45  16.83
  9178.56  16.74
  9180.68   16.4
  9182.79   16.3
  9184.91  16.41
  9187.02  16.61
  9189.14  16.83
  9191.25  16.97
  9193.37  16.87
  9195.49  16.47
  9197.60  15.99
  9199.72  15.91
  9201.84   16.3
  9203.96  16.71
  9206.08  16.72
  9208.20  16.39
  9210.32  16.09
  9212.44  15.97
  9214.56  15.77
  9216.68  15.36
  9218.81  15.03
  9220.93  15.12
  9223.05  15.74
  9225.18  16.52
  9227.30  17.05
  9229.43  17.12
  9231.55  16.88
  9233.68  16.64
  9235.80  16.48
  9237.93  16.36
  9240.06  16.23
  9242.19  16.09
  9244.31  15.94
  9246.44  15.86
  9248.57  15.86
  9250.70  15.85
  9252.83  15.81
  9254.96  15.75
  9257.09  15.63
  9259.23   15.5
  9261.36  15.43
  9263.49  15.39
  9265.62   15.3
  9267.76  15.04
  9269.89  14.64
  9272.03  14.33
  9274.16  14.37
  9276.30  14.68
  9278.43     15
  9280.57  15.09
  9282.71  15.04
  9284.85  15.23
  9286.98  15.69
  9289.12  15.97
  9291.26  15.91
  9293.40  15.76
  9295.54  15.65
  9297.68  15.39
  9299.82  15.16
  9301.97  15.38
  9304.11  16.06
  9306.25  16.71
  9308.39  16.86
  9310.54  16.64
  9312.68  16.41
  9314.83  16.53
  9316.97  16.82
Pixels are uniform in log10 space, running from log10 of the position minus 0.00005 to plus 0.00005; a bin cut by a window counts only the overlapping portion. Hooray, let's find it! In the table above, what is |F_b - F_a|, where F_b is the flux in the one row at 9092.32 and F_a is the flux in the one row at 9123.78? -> 0.99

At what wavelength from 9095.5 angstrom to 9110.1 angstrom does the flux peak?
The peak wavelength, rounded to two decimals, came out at 9096.51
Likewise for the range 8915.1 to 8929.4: 8928.42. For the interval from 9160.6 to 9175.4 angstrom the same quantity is 9161.67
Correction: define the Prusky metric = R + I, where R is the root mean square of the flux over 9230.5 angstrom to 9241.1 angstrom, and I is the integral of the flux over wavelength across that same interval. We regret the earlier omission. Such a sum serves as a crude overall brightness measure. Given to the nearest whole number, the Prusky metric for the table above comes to 192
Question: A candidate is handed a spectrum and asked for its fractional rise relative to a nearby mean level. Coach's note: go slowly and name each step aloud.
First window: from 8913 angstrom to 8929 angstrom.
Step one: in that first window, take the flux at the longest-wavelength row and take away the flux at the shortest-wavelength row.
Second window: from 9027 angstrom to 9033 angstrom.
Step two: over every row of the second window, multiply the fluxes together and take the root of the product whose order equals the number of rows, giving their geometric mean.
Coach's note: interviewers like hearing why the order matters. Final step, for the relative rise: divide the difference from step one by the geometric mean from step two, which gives 0.07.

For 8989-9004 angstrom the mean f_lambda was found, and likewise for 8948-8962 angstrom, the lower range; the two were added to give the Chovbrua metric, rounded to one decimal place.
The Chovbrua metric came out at 32.2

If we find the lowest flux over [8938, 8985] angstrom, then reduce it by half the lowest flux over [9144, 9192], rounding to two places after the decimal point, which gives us 7.39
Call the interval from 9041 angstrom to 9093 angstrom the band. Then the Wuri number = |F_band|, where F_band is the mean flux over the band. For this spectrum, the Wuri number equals 16.3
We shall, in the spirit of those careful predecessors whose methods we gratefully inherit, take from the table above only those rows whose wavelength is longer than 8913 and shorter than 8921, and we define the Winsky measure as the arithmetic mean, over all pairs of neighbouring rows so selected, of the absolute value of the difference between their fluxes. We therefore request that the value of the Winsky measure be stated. 0.33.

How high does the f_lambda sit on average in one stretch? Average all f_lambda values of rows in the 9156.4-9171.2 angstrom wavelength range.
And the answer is 16.2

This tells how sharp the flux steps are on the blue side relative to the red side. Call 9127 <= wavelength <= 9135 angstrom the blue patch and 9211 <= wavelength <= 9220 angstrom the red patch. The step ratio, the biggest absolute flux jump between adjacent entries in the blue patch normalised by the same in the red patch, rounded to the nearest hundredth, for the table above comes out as 0.63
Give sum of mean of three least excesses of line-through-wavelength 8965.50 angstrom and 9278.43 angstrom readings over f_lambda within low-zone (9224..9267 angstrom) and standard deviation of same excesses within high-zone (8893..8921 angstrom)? -1.5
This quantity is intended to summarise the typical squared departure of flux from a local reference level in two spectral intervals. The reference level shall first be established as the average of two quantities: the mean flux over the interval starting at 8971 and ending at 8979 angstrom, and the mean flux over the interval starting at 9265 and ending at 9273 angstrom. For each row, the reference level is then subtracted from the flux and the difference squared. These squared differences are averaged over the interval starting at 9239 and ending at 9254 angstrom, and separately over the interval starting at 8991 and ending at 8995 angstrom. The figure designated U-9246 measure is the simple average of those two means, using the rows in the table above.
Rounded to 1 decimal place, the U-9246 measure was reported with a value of 1.0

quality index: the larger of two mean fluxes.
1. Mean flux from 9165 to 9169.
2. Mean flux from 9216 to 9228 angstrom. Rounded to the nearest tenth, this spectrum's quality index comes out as 15.8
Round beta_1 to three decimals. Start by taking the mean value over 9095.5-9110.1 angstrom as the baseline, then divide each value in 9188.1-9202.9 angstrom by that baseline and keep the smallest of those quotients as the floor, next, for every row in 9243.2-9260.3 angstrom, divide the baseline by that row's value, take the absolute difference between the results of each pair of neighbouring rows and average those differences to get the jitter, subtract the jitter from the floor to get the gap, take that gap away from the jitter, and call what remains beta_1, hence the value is -0.950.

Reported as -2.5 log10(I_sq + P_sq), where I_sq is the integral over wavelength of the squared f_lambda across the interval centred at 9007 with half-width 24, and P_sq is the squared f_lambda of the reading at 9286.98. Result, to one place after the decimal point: -10.2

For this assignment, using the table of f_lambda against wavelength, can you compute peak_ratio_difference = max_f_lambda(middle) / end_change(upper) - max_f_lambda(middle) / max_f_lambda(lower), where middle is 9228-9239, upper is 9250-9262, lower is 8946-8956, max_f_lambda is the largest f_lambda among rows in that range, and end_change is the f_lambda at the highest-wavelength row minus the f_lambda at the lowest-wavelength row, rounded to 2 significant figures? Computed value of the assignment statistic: -42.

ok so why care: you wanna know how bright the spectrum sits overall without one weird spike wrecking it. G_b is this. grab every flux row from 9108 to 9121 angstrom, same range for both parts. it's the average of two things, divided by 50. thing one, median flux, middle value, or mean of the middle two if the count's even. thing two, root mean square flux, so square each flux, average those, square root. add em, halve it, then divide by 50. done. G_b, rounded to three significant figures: 0.331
